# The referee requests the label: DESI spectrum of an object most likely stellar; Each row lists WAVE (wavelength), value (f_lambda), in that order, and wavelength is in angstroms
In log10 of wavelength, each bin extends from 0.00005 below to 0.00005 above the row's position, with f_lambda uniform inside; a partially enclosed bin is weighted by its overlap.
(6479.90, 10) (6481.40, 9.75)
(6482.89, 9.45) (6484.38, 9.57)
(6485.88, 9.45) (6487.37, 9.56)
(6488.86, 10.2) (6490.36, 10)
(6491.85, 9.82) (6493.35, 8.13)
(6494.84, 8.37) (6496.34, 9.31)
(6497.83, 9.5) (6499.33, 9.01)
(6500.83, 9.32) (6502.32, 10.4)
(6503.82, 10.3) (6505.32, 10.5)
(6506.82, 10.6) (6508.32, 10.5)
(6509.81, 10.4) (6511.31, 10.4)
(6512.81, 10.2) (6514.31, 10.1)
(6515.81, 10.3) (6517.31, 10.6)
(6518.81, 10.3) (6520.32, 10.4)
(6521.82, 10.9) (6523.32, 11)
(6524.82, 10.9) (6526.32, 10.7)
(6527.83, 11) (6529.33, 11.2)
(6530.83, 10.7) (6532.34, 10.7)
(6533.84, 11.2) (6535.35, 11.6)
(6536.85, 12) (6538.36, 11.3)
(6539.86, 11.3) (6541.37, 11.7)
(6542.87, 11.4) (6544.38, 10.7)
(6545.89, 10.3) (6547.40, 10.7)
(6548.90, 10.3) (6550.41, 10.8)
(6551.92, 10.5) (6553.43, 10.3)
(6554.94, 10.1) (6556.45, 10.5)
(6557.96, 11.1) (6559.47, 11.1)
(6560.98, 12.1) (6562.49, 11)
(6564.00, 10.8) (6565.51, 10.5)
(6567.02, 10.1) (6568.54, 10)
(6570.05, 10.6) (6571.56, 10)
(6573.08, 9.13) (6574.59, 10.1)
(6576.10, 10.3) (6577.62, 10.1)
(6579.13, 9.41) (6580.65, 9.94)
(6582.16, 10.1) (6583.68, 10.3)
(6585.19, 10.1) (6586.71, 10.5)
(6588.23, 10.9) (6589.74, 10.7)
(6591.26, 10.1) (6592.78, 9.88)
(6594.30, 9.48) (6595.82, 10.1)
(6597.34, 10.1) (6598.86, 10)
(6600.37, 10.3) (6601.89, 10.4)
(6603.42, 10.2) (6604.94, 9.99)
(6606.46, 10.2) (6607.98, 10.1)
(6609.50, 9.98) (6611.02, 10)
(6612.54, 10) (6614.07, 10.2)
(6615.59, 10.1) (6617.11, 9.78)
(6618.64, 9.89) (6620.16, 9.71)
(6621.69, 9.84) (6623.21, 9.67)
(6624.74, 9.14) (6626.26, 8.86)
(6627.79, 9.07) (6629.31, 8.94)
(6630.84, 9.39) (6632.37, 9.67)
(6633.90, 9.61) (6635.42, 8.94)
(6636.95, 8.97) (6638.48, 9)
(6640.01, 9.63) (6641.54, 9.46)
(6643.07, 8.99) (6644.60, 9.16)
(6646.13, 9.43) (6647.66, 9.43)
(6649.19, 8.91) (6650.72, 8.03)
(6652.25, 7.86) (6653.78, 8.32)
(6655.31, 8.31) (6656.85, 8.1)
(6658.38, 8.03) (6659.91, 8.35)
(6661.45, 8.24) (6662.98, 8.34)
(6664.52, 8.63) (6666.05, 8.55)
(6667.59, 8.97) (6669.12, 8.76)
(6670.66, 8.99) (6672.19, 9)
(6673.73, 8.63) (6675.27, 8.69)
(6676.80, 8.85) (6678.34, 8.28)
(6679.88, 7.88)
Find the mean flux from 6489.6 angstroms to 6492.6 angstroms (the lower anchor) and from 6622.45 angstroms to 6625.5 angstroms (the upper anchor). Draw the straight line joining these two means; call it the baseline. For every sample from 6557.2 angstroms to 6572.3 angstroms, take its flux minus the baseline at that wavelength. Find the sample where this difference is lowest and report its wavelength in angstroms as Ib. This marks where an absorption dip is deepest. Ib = 6568.54 angstroms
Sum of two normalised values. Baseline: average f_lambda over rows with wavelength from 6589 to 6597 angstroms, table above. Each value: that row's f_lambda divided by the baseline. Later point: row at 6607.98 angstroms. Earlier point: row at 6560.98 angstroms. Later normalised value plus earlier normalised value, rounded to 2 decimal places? 2.21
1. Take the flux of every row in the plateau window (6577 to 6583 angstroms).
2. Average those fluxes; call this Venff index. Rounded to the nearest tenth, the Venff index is 9.9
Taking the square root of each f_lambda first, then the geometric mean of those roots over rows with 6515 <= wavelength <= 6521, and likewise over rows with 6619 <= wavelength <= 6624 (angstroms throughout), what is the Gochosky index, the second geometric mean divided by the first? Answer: 0.968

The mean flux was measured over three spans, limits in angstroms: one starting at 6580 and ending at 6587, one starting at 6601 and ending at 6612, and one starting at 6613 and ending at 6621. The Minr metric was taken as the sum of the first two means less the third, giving 10.4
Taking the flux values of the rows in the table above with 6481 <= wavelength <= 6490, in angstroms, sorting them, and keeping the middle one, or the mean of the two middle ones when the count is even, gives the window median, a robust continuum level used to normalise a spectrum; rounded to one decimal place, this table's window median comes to 9.6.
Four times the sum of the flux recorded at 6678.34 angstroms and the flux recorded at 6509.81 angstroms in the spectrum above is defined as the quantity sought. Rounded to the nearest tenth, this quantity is 74.7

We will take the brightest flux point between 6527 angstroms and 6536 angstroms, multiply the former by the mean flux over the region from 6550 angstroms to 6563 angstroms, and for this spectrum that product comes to 126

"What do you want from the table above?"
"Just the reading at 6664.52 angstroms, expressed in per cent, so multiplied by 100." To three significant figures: 863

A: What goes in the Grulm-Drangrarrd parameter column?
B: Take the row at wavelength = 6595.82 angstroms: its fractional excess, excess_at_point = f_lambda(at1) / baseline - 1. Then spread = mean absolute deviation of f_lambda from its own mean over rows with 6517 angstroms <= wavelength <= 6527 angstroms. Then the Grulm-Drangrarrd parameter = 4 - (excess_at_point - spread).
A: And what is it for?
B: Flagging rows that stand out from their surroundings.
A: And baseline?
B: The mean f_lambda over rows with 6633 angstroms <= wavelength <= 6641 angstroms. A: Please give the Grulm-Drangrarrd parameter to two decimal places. 4.12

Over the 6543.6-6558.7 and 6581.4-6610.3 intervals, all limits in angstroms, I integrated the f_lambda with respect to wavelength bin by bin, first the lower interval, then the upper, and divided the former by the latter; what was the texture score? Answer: 0.54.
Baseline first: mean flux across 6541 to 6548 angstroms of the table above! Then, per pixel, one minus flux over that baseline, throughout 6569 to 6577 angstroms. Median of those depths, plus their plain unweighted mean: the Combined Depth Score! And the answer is 0.16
